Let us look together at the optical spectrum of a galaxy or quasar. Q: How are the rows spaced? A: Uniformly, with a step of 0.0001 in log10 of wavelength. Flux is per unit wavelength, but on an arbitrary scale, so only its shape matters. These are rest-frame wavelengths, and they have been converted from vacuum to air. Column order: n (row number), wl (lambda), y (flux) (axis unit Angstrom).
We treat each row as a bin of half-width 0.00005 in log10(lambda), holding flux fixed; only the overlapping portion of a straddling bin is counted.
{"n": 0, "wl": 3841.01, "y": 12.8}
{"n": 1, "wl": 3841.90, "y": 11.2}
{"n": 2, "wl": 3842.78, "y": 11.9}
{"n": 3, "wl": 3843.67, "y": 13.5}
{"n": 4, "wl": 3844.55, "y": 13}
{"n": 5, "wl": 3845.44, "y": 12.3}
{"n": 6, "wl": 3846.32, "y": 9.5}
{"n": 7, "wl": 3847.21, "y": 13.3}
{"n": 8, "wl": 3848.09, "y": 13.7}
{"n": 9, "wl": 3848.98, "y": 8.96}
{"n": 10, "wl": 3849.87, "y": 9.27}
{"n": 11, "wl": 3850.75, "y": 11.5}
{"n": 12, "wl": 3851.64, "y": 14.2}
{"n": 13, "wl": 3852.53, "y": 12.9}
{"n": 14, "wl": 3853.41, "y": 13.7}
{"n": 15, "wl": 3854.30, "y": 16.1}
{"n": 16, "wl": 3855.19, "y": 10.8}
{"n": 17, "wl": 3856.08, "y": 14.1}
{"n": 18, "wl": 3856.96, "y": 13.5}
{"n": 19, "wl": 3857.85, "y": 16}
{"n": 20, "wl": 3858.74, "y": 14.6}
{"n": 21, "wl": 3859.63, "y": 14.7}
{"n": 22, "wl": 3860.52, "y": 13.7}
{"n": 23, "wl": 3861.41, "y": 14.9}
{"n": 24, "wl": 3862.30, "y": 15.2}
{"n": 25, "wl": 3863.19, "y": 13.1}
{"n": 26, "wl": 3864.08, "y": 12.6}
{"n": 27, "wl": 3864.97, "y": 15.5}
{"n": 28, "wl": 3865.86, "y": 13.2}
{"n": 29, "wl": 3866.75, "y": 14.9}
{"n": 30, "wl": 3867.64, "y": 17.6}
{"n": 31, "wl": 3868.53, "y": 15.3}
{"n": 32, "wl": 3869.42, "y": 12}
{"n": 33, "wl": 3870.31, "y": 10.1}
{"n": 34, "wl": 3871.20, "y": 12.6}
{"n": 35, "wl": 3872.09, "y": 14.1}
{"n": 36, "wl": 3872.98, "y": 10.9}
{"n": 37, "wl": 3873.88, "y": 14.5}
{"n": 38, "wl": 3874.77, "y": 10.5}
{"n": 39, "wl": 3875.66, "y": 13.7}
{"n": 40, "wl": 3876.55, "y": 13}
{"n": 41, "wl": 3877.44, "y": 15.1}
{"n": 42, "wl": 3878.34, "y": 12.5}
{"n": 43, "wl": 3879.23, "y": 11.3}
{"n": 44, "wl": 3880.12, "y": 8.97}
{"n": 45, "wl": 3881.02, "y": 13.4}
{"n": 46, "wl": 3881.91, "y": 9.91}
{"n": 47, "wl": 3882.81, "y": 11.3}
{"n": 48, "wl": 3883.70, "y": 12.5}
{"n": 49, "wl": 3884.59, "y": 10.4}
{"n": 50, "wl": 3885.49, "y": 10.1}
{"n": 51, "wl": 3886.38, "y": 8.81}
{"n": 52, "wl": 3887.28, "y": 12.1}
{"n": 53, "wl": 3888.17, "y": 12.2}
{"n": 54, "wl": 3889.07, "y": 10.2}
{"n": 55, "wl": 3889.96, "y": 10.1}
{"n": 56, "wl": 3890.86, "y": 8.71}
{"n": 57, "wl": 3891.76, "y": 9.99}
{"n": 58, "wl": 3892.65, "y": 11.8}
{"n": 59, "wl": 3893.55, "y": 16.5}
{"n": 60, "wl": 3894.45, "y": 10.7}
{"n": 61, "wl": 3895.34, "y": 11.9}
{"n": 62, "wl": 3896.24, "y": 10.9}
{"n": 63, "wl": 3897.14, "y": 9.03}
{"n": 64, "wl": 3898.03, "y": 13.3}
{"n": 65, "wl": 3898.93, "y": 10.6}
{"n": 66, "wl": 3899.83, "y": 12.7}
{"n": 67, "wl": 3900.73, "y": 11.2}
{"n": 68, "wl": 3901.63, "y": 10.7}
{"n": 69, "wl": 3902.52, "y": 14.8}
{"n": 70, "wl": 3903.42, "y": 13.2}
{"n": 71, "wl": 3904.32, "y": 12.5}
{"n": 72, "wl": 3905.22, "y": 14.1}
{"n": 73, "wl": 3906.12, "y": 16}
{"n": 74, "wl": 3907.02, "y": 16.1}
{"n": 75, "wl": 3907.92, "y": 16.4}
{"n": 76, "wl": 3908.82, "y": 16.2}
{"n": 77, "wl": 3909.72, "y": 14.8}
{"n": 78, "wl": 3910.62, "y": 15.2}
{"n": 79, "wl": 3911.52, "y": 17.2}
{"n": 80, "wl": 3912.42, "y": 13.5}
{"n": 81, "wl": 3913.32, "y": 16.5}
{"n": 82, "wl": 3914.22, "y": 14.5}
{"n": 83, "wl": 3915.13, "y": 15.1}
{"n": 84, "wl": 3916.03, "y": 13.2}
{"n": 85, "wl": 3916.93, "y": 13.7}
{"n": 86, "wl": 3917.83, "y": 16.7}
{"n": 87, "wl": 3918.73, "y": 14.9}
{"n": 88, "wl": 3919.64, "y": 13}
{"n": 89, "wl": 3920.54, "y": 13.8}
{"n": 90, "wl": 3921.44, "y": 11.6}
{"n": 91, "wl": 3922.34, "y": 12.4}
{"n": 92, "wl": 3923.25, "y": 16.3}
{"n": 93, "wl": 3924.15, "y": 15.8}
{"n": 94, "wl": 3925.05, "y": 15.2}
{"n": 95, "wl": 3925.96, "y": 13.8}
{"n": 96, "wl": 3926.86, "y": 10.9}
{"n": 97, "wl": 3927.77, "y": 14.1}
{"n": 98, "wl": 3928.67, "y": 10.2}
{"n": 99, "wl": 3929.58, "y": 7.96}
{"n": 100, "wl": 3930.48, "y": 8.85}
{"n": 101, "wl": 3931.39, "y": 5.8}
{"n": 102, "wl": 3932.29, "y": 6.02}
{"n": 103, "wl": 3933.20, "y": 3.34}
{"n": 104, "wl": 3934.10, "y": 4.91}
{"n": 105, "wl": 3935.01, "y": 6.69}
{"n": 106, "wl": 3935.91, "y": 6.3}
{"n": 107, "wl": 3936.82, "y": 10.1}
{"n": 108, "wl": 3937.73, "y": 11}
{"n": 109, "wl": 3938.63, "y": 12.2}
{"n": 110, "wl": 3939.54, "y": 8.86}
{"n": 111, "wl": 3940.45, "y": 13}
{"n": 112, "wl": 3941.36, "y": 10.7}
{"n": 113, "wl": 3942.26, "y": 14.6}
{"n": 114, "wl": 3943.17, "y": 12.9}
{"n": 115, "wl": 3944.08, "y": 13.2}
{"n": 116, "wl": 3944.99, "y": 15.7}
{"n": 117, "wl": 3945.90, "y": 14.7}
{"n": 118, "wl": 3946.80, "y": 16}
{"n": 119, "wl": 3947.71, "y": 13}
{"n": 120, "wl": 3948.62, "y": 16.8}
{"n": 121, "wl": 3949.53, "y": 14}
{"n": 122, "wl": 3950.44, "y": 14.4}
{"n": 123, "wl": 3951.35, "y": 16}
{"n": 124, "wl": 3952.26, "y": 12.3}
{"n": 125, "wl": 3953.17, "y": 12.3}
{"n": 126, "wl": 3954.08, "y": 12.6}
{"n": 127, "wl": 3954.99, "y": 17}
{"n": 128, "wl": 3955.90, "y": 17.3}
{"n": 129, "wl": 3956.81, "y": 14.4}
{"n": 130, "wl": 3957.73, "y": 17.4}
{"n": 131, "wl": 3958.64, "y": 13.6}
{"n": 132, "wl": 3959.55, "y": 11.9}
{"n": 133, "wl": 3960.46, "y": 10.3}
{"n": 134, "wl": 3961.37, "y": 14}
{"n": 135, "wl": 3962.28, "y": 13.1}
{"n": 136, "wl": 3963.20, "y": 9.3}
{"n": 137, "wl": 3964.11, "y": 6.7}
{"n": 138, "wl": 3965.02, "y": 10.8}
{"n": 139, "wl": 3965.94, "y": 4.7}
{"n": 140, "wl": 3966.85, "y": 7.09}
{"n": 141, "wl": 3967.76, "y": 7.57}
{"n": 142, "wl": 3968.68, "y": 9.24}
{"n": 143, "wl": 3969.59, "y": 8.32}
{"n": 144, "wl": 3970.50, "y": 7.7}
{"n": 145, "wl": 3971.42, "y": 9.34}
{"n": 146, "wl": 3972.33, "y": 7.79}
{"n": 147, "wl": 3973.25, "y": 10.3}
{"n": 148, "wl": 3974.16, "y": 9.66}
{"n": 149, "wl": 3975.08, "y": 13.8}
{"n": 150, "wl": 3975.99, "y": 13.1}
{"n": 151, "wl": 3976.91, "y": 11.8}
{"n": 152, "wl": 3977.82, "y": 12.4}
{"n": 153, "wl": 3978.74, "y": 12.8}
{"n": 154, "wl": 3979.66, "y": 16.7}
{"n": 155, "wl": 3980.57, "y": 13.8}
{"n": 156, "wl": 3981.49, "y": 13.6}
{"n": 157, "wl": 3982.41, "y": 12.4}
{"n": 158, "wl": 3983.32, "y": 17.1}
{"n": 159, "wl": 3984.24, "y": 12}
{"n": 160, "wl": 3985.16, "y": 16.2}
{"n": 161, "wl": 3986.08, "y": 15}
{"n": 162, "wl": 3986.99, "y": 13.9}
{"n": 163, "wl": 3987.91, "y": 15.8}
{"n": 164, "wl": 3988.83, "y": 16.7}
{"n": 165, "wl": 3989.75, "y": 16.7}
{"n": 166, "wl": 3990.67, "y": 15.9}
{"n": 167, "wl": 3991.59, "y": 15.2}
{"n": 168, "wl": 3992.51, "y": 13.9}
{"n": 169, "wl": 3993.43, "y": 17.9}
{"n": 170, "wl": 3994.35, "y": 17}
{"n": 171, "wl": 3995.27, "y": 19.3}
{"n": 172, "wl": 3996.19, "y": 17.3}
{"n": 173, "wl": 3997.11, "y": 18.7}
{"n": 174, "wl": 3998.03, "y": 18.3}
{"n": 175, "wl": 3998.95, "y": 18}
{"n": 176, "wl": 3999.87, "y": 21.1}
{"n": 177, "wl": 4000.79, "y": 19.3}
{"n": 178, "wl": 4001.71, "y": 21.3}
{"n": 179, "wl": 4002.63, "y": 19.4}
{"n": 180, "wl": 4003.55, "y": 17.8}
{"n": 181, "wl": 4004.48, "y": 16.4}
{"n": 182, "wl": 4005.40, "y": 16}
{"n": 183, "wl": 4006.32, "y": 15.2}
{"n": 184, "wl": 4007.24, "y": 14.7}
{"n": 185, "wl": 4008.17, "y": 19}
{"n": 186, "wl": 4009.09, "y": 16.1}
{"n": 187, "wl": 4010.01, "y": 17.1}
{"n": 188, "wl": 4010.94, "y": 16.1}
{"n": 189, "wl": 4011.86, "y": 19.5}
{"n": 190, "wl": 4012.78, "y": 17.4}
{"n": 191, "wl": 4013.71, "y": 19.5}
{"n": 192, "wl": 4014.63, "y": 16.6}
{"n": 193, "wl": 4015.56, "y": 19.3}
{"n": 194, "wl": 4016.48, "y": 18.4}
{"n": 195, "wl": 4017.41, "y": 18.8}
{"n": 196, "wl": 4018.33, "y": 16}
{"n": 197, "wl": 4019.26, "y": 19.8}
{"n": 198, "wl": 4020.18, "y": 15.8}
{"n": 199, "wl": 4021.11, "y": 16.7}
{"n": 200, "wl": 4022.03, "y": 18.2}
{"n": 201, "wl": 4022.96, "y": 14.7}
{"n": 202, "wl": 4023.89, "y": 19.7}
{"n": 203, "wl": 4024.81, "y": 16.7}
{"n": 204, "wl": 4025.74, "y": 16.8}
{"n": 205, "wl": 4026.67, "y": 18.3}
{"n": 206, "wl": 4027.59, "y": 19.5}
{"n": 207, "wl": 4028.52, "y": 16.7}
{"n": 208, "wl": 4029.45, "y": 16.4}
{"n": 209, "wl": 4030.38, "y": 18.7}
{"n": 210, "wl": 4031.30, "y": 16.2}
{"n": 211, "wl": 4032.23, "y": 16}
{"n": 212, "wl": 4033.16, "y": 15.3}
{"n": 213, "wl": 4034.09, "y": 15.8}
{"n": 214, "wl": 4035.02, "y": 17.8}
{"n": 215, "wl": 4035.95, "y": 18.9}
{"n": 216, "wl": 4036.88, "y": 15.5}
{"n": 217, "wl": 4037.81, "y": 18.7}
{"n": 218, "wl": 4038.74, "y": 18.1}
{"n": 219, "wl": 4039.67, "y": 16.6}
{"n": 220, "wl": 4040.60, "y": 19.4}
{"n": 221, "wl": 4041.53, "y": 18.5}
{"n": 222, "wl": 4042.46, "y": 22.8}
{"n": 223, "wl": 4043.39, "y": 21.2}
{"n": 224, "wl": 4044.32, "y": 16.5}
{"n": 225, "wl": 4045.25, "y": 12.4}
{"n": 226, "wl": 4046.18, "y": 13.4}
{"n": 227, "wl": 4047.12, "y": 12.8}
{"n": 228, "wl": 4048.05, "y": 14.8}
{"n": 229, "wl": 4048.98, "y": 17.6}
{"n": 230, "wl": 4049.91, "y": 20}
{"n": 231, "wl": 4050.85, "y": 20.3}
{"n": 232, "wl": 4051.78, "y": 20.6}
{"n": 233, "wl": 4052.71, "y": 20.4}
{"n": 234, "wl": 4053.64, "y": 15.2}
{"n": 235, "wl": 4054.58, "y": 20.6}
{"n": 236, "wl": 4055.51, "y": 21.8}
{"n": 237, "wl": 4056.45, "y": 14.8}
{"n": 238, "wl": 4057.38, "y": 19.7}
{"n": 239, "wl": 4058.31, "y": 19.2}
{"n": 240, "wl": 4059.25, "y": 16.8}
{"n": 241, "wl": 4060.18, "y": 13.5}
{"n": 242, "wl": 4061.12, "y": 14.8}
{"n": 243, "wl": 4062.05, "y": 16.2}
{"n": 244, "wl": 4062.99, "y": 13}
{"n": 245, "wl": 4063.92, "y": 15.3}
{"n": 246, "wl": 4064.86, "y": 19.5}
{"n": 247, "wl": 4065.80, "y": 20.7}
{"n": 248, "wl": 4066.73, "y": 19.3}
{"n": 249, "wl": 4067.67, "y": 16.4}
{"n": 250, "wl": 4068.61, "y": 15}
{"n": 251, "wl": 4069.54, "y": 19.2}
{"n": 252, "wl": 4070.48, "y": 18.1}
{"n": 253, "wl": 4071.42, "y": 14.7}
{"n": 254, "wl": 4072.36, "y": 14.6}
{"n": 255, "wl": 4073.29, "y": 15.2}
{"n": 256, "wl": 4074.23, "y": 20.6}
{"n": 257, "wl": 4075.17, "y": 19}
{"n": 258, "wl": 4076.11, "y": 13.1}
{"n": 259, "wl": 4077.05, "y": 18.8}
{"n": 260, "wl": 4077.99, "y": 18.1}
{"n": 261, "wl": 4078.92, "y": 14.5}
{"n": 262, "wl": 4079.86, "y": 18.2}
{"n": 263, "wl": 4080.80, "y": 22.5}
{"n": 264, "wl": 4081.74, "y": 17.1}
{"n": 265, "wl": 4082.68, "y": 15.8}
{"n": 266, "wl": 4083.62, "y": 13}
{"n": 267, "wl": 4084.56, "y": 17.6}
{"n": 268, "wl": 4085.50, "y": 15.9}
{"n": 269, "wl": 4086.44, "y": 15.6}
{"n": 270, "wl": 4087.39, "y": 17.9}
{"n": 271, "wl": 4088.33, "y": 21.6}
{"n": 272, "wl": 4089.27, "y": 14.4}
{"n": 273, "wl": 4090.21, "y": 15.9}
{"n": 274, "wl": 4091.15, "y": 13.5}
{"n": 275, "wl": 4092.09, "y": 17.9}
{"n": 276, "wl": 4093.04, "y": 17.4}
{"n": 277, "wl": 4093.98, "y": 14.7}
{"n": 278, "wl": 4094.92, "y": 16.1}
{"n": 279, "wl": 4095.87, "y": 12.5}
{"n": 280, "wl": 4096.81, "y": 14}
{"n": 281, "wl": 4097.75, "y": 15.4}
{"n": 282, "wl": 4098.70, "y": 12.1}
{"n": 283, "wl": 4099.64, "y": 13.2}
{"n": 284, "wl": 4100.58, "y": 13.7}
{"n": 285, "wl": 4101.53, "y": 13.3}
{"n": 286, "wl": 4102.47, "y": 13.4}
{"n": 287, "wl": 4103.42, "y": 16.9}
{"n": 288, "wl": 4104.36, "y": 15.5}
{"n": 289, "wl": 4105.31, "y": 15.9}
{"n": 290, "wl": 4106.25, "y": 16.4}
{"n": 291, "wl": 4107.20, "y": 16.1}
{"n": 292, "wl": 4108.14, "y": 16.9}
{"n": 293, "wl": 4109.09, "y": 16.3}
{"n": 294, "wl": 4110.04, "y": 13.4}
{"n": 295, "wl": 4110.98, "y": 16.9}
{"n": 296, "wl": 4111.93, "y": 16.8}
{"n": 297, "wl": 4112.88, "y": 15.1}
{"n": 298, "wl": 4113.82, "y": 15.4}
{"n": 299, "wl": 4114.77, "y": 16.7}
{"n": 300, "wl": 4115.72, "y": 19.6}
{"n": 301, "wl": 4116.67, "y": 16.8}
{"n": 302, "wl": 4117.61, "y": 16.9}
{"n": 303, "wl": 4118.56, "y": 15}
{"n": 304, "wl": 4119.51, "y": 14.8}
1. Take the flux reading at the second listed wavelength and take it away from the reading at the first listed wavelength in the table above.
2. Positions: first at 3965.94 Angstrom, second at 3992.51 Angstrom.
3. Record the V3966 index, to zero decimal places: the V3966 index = -9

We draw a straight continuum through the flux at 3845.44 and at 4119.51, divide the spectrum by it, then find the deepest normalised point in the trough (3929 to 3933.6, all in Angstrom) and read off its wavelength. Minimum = 3933.20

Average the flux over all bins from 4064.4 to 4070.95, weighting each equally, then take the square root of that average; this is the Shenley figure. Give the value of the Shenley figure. 4.3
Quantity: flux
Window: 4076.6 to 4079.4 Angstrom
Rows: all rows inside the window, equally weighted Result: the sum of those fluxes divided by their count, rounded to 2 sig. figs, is 17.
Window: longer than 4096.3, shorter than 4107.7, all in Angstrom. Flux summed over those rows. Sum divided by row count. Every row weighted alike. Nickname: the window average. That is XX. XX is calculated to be 14.7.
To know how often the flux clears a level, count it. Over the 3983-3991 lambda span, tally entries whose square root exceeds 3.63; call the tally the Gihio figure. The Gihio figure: 8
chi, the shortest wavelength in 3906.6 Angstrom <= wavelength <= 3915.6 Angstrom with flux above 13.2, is 3907.02 Angstrom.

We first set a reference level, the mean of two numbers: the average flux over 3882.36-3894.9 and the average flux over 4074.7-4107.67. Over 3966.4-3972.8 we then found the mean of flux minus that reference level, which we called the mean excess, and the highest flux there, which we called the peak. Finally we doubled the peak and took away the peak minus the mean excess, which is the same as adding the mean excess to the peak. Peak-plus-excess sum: 4.0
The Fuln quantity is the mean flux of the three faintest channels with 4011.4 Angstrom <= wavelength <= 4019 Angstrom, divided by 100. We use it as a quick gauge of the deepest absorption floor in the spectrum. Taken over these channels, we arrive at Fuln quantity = 0.167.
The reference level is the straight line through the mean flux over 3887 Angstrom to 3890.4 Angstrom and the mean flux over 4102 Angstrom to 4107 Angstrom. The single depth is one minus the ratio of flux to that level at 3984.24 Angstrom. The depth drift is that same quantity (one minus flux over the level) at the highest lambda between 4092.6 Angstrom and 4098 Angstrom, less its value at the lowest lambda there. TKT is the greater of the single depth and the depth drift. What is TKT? 0.1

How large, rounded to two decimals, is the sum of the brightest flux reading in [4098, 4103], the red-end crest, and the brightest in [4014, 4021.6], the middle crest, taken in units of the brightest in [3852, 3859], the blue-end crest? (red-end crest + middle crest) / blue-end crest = 2.08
